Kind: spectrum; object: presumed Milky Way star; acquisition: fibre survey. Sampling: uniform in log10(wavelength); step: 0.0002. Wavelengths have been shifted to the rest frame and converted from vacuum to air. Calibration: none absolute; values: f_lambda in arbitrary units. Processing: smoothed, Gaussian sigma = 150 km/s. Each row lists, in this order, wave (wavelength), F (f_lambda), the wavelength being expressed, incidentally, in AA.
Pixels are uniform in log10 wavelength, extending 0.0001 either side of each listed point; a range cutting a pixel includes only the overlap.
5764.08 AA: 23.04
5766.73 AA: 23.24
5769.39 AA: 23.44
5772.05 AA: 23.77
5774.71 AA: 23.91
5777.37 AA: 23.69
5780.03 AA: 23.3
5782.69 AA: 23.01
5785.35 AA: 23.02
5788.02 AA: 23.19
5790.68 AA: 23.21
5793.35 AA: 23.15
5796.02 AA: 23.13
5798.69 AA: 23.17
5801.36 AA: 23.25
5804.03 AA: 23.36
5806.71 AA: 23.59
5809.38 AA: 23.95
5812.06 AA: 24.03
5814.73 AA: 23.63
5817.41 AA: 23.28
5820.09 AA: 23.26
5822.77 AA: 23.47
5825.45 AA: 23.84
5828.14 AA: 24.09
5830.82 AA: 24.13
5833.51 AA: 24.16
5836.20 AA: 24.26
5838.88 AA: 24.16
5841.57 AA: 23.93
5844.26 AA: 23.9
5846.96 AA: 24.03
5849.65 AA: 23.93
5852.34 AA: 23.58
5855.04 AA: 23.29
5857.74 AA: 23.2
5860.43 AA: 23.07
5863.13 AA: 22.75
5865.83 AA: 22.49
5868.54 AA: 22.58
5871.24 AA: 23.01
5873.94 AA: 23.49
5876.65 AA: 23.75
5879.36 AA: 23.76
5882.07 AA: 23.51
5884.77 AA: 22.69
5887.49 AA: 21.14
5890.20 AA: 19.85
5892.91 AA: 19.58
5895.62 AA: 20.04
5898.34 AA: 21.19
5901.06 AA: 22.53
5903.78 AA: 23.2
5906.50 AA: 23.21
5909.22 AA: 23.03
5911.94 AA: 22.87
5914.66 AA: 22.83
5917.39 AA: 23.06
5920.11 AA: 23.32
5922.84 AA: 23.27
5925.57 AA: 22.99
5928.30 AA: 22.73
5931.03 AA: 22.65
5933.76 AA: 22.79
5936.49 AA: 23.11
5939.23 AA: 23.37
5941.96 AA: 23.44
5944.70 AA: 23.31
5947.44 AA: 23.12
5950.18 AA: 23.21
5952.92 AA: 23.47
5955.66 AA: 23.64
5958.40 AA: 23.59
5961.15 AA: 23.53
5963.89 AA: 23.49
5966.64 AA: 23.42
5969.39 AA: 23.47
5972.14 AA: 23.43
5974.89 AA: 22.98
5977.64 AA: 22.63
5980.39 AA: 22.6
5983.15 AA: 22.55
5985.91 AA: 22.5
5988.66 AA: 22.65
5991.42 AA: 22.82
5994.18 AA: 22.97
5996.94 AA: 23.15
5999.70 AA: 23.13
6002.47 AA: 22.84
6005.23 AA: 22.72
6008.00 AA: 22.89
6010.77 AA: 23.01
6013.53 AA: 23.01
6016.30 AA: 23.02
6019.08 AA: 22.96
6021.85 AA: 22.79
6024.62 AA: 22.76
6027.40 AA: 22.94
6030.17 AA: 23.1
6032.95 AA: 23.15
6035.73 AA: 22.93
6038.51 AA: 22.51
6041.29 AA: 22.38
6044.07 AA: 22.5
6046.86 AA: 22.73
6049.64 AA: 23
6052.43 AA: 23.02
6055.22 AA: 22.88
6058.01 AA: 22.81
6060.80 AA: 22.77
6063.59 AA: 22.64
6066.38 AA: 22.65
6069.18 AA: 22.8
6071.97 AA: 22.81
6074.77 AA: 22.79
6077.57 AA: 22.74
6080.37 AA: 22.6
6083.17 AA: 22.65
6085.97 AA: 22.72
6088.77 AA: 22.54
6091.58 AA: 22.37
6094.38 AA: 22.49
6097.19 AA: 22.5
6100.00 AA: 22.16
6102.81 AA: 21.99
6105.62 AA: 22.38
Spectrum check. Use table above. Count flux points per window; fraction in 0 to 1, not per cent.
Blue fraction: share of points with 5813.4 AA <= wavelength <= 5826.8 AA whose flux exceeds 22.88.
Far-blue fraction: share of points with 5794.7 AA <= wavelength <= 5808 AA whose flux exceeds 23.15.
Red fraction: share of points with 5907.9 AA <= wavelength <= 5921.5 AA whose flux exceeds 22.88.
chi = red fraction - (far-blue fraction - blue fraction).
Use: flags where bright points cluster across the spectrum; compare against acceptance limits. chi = 0.8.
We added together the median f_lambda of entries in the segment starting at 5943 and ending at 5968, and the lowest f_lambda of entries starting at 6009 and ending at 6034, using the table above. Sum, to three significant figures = 46.2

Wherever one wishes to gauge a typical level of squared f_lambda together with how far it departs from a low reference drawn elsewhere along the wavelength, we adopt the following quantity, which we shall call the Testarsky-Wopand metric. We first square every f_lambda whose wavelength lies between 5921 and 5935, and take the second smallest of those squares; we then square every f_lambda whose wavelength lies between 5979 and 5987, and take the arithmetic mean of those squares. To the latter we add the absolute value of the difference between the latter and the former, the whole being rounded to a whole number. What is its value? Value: 517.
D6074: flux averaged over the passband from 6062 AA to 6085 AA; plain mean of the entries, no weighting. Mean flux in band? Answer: 22.7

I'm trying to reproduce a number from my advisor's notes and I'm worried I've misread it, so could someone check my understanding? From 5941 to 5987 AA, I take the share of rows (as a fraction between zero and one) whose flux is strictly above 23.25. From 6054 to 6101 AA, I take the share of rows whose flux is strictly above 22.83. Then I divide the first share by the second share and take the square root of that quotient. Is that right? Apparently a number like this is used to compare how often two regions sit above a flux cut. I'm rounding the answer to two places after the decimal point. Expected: 3.16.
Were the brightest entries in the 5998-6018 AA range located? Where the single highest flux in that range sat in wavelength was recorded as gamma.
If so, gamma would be 5999.70 AA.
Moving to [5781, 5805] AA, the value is 5804.03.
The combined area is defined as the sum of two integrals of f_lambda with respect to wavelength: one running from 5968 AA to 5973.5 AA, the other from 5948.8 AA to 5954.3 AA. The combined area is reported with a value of 257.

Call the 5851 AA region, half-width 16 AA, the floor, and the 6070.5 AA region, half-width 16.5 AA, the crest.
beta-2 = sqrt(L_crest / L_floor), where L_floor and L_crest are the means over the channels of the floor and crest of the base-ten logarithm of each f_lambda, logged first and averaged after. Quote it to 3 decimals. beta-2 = 0.994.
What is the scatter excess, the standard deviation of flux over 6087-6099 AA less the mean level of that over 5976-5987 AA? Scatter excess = -22.5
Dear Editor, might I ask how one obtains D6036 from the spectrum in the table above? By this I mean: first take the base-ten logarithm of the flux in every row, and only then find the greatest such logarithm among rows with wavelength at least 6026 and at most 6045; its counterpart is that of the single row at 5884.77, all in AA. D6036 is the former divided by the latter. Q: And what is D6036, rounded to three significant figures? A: 1.01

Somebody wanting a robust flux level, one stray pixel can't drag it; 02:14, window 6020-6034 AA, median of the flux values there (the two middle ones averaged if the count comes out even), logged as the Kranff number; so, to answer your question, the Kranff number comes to 22.9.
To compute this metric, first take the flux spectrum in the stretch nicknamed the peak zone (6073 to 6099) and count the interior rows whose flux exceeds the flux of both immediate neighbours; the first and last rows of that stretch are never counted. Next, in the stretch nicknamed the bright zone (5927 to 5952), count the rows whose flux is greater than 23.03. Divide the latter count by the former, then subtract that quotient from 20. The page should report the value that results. 14.0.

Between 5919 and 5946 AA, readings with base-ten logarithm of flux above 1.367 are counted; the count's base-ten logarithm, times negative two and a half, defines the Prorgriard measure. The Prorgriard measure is -1.5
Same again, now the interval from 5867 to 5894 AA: -1.5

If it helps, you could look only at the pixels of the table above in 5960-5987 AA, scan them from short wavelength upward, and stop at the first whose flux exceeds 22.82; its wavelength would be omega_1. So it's 5961.15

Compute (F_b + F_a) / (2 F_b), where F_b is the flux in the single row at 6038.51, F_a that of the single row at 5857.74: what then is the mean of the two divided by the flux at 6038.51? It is 1.015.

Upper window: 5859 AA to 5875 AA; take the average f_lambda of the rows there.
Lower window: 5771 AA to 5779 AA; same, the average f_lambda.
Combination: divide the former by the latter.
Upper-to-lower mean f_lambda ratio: 0.963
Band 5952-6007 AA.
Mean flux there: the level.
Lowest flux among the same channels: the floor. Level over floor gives 1.026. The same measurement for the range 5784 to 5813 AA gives 1.015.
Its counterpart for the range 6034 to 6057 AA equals 1.016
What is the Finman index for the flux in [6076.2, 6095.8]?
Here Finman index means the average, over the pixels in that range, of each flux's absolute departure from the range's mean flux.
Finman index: 0.10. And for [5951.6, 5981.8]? 0.30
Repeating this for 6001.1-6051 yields 0.17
